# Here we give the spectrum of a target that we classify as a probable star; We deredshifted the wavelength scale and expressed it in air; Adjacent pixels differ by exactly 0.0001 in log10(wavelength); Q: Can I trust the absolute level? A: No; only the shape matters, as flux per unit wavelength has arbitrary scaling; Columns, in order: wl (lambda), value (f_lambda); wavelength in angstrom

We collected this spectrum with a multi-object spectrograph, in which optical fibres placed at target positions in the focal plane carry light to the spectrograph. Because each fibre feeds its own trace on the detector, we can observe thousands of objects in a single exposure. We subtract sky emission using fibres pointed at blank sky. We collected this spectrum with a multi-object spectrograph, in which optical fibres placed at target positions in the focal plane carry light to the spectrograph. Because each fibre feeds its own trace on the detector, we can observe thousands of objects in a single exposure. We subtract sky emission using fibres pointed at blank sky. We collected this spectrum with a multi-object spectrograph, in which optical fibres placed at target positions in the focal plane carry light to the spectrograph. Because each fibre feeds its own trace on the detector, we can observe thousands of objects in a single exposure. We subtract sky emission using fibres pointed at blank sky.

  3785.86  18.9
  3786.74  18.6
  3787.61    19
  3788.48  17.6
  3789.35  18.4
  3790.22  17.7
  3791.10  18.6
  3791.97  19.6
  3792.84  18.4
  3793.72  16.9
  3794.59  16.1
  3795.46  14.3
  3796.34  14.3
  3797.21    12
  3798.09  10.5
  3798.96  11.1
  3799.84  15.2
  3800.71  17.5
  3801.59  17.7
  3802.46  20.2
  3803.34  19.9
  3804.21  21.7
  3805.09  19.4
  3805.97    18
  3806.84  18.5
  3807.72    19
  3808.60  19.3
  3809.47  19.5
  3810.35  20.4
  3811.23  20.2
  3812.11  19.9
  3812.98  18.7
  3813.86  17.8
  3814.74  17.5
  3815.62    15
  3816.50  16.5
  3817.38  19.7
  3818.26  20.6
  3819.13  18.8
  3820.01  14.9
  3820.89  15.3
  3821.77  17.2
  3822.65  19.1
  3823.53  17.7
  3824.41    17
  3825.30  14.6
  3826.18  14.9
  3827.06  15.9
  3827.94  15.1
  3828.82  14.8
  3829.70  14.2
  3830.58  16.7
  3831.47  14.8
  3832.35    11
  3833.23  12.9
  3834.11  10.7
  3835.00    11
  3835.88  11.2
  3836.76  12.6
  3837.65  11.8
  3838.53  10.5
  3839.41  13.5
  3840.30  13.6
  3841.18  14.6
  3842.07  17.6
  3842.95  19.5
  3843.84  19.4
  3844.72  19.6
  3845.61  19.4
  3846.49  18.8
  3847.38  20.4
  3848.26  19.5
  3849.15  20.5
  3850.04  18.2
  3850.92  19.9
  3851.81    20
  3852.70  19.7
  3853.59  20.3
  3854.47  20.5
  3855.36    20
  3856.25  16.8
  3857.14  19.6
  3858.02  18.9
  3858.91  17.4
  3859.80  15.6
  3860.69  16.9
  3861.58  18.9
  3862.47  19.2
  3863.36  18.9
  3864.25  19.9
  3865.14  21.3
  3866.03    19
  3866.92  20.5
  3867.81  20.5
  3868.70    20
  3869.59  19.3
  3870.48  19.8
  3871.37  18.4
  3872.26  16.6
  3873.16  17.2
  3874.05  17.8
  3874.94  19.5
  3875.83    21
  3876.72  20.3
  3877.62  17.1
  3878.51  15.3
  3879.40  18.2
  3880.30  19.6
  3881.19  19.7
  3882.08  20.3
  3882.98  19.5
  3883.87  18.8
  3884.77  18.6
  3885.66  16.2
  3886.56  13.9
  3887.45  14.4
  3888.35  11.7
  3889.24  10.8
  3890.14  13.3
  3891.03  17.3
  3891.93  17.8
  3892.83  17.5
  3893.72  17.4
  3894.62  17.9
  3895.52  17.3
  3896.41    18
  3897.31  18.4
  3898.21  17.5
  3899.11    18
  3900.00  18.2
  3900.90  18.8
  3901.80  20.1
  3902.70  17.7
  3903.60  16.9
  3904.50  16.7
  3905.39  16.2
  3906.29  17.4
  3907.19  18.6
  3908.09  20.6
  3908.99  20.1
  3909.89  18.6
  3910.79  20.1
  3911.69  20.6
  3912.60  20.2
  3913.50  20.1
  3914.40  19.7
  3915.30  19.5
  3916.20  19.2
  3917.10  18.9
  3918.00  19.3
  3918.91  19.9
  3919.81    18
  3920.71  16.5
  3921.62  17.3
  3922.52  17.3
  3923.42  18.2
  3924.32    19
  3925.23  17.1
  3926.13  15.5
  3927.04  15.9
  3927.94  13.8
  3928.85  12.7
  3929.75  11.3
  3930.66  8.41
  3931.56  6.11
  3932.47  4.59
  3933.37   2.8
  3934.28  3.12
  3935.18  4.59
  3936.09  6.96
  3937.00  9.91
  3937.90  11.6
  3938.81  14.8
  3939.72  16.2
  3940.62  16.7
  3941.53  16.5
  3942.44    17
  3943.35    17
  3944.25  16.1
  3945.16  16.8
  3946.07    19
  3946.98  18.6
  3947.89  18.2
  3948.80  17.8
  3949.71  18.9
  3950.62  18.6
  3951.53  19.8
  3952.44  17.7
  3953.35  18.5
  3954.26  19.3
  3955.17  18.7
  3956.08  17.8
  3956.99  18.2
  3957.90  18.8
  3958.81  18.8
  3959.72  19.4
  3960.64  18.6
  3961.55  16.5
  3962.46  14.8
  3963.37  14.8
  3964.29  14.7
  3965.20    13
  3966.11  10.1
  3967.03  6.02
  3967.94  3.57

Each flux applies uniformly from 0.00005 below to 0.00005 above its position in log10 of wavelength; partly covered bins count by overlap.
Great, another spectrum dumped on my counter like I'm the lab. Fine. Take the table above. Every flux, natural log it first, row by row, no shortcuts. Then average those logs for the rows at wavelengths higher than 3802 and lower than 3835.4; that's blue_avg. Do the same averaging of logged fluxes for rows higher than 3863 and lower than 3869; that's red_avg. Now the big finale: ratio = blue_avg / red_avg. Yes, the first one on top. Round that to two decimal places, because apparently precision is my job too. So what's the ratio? 0.94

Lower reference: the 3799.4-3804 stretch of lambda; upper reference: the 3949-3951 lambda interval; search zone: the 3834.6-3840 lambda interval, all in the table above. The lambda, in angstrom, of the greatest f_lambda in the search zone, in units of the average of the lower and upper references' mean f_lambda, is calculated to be 3839.41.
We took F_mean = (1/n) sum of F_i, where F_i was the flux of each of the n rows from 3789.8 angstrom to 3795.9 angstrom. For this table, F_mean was 17.4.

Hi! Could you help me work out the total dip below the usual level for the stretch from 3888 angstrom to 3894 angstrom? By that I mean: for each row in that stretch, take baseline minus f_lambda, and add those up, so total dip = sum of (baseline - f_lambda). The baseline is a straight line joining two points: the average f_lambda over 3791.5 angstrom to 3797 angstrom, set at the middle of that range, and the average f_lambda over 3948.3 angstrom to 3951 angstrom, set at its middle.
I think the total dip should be 18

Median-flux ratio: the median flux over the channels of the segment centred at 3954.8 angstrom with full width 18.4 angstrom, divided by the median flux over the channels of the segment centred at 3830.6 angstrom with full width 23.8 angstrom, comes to 1.26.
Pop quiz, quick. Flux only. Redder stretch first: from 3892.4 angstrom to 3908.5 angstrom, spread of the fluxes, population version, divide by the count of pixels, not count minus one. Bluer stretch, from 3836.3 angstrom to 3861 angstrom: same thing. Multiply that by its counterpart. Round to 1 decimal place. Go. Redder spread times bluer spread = 3.1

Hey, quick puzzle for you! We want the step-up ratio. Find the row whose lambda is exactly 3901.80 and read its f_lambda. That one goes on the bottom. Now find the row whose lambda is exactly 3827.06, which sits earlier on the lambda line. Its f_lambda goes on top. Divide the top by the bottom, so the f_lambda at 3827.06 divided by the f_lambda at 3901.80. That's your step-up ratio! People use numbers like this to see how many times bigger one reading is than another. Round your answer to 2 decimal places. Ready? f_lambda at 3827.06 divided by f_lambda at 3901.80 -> 0.79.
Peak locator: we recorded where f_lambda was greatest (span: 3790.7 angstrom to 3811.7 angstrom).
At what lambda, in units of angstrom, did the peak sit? 3804.21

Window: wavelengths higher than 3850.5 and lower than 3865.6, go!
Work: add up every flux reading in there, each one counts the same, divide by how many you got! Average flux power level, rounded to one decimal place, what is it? 19.0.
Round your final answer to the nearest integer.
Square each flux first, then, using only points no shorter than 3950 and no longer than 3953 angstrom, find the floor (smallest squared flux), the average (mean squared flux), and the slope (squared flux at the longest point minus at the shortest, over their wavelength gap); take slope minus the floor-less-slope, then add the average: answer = 1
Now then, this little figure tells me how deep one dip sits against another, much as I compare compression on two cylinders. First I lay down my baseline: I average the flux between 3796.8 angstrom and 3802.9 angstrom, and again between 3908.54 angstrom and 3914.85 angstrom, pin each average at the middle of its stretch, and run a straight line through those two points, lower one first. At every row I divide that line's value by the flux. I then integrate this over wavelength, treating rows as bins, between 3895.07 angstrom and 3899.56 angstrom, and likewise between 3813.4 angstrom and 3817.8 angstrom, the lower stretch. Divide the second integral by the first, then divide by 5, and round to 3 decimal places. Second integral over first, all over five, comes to 0.165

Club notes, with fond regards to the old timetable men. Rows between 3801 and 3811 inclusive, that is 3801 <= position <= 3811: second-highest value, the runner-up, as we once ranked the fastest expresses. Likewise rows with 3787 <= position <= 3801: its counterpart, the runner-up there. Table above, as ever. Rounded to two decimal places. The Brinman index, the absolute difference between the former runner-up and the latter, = 1.40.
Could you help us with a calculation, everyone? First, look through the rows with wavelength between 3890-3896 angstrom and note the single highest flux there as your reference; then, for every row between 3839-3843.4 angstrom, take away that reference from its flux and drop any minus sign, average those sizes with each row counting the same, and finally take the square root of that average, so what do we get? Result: 1.7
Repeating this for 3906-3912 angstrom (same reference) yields 1.3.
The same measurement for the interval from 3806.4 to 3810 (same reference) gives 1.1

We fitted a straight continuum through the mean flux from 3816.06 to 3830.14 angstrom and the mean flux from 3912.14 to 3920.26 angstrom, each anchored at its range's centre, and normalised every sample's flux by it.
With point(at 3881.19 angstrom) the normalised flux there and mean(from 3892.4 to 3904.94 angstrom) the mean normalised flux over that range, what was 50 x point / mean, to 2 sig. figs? 57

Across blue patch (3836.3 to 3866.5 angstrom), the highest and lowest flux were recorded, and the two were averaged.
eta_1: 15.9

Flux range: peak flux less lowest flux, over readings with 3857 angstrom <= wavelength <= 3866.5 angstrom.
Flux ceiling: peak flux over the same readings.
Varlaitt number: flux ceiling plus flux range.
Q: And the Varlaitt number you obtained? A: 27.0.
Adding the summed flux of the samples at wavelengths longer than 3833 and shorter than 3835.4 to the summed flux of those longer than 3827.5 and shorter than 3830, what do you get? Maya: 79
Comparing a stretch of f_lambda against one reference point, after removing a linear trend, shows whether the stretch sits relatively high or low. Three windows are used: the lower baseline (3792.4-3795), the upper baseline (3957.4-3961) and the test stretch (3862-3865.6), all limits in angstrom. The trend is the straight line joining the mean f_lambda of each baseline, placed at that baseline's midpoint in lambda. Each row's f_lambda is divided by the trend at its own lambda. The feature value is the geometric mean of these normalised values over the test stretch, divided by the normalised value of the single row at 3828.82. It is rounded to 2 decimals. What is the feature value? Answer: 1.31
